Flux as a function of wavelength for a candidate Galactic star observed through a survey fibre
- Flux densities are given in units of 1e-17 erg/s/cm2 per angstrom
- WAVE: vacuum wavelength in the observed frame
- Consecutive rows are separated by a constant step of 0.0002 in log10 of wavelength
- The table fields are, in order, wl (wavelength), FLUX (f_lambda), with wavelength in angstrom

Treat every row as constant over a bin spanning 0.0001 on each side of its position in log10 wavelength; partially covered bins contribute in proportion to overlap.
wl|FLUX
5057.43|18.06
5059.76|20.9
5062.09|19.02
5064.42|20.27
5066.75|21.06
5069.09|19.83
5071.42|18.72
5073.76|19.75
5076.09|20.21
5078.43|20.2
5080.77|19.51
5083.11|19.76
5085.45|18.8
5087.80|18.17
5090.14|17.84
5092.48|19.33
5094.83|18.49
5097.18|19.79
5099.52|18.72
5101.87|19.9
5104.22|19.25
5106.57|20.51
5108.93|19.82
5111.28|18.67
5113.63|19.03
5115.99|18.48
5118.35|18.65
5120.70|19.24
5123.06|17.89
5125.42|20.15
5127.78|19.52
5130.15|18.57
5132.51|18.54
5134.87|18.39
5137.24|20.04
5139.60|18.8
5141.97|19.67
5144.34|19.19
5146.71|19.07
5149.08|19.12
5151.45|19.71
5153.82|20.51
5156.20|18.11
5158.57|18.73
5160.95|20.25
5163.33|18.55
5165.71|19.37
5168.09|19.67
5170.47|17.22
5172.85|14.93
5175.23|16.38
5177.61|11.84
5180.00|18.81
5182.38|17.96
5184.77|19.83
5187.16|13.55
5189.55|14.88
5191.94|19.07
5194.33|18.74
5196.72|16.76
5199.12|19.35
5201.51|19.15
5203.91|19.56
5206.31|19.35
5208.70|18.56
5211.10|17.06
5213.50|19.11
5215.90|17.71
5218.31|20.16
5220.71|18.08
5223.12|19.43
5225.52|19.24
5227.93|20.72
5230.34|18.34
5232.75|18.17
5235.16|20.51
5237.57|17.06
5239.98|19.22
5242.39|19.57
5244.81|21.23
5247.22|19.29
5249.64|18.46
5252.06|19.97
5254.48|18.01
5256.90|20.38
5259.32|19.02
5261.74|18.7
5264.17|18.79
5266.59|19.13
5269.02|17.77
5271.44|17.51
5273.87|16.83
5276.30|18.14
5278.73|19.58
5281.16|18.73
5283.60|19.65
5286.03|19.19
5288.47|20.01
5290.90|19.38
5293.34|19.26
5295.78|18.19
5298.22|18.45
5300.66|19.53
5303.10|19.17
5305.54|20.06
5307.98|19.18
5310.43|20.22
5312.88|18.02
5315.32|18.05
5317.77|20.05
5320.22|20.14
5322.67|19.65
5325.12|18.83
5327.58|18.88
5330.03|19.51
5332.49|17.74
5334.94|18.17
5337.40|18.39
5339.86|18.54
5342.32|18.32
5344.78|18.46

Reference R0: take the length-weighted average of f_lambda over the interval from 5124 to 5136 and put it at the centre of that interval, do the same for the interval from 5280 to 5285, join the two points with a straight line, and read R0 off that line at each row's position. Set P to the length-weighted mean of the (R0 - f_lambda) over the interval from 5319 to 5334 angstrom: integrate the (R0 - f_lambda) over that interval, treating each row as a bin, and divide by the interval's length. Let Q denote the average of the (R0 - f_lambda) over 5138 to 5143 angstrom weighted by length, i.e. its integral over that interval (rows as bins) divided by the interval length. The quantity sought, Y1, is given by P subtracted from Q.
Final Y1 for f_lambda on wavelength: -0.4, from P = 0.12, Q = -0.3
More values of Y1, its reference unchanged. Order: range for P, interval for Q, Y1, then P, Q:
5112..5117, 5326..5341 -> 0.5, 0.24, 0.7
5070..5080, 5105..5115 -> 0.3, -0.76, -0.5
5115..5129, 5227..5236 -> -0.2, 0.01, -0.2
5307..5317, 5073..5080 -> -1.4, 0.30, -1.1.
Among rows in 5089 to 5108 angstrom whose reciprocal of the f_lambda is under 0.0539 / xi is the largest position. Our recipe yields 5106.57 angstrom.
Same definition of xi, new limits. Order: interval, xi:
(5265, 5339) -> 5330.03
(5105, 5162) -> 5160.95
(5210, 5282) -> 5281.16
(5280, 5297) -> 5293.34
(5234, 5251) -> 5247.22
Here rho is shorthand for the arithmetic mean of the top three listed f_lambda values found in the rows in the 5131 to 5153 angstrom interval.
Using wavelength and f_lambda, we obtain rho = 19.8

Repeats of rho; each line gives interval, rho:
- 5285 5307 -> 19.9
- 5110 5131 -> 19.6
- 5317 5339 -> 19.9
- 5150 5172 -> 20.2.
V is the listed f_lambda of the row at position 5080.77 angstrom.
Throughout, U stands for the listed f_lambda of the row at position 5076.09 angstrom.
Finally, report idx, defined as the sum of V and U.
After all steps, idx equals 39.7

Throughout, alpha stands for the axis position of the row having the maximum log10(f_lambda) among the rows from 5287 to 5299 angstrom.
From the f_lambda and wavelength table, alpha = 5288.47 angstrom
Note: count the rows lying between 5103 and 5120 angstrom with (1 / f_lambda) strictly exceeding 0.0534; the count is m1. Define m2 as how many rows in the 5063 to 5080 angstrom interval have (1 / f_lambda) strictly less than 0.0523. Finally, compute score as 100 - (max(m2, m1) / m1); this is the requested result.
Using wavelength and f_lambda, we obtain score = 98.0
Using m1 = 3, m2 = 6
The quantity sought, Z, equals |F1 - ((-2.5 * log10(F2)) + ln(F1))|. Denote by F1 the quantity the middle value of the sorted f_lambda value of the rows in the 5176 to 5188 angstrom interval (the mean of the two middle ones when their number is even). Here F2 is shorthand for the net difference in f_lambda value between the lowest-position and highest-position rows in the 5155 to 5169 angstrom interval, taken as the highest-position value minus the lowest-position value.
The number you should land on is 15.6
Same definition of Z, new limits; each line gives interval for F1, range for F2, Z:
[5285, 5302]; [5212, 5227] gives 14.1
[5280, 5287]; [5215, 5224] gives 16.8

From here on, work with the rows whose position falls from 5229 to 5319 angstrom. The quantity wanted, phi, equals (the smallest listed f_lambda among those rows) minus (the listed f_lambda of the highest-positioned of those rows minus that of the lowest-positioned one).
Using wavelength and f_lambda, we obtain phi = 15.1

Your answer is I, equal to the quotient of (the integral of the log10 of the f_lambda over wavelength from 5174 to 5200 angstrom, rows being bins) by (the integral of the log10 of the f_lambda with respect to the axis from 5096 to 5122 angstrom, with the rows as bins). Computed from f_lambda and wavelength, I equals 0.95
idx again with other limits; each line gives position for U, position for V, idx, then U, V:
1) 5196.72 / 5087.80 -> 34.9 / 16.76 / 18.17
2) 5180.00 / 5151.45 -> 38.5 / 18.81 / 19.71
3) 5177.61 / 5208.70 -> 30.4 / 11.84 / 18.56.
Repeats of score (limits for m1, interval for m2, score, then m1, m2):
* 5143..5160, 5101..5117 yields 96.0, 1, 4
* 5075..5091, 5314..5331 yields 98.0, 2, 4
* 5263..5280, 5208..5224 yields 99.0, 4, 2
